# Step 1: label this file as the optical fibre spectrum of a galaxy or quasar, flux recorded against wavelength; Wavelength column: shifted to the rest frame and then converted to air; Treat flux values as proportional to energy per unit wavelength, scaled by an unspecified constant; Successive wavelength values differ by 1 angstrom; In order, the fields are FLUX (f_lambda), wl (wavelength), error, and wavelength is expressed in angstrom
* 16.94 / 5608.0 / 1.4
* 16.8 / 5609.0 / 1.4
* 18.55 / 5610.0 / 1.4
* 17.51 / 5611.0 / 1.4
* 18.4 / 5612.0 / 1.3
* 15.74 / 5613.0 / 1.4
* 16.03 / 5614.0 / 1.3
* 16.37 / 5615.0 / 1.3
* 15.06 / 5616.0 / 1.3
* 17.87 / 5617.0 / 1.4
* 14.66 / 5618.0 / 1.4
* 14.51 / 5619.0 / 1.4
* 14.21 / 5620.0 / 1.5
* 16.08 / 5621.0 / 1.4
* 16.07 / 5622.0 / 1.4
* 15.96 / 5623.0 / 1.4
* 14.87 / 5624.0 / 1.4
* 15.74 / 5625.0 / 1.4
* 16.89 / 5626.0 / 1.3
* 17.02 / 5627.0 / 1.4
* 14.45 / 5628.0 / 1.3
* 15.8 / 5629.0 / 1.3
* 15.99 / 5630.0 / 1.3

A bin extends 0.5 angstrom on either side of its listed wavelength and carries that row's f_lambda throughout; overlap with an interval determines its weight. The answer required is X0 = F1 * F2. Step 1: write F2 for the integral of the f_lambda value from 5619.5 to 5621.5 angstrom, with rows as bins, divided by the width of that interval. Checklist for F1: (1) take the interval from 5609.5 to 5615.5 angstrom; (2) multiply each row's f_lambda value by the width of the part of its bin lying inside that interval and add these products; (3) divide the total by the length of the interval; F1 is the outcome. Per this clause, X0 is 259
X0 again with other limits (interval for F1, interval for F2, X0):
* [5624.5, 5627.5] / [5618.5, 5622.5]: 252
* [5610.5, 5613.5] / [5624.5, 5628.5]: 276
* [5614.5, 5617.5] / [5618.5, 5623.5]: 253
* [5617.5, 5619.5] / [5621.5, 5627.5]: 235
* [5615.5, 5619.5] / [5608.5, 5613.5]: 270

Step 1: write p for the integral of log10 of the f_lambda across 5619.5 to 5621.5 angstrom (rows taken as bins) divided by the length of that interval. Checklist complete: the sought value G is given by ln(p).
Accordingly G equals 0.165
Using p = 1.18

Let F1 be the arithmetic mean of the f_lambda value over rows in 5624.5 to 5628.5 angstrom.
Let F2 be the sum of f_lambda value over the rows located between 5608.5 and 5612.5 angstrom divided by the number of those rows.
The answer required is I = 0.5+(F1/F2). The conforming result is 1.40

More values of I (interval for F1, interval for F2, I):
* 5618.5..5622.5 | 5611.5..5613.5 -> 1.39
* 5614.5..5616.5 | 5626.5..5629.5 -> 1.50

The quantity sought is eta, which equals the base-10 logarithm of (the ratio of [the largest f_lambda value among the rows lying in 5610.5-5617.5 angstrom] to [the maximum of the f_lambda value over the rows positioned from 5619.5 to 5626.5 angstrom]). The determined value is 0.037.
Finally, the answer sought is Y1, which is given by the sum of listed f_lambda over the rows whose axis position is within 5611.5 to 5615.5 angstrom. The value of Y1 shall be 67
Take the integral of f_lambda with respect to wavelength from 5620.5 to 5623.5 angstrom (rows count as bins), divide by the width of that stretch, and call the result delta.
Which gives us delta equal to 16.0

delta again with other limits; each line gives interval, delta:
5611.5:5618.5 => 16.3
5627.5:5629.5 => 15.1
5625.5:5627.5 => 17.0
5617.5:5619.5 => 14.6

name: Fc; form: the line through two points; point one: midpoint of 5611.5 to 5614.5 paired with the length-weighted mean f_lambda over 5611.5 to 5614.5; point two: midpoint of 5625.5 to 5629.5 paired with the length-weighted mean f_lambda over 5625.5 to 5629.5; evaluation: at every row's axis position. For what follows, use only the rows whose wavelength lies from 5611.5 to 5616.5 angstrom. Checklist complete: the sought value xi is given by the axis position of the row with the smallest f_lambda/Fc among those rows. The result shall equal 5616.0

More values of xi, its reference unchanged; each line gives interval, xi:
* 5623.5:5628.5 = 5628.0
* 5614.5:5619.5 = 5619.0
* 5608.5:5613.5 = 5613.0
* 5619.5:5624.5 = 5620.0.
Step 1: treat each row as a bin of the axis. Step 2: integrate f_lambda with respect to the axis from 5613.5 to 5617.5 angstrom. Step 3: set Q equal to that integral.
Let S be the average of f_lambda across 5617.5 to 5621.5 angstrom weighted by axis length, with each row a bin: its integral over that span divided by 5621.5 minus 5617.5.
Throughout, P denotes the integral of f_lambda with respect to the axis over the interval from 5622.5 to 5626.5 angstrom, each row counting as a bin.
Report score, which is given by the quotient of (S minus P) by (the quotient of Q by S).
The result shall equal -11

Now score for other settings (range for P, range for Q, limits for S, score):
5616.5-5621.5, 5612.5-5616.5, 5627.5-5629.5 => -15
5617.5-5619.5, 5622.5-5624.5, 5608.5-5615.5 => -7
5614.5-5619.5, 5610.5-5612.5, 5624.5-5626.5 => -28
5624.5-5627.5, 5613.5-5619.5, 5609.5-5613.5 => -6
